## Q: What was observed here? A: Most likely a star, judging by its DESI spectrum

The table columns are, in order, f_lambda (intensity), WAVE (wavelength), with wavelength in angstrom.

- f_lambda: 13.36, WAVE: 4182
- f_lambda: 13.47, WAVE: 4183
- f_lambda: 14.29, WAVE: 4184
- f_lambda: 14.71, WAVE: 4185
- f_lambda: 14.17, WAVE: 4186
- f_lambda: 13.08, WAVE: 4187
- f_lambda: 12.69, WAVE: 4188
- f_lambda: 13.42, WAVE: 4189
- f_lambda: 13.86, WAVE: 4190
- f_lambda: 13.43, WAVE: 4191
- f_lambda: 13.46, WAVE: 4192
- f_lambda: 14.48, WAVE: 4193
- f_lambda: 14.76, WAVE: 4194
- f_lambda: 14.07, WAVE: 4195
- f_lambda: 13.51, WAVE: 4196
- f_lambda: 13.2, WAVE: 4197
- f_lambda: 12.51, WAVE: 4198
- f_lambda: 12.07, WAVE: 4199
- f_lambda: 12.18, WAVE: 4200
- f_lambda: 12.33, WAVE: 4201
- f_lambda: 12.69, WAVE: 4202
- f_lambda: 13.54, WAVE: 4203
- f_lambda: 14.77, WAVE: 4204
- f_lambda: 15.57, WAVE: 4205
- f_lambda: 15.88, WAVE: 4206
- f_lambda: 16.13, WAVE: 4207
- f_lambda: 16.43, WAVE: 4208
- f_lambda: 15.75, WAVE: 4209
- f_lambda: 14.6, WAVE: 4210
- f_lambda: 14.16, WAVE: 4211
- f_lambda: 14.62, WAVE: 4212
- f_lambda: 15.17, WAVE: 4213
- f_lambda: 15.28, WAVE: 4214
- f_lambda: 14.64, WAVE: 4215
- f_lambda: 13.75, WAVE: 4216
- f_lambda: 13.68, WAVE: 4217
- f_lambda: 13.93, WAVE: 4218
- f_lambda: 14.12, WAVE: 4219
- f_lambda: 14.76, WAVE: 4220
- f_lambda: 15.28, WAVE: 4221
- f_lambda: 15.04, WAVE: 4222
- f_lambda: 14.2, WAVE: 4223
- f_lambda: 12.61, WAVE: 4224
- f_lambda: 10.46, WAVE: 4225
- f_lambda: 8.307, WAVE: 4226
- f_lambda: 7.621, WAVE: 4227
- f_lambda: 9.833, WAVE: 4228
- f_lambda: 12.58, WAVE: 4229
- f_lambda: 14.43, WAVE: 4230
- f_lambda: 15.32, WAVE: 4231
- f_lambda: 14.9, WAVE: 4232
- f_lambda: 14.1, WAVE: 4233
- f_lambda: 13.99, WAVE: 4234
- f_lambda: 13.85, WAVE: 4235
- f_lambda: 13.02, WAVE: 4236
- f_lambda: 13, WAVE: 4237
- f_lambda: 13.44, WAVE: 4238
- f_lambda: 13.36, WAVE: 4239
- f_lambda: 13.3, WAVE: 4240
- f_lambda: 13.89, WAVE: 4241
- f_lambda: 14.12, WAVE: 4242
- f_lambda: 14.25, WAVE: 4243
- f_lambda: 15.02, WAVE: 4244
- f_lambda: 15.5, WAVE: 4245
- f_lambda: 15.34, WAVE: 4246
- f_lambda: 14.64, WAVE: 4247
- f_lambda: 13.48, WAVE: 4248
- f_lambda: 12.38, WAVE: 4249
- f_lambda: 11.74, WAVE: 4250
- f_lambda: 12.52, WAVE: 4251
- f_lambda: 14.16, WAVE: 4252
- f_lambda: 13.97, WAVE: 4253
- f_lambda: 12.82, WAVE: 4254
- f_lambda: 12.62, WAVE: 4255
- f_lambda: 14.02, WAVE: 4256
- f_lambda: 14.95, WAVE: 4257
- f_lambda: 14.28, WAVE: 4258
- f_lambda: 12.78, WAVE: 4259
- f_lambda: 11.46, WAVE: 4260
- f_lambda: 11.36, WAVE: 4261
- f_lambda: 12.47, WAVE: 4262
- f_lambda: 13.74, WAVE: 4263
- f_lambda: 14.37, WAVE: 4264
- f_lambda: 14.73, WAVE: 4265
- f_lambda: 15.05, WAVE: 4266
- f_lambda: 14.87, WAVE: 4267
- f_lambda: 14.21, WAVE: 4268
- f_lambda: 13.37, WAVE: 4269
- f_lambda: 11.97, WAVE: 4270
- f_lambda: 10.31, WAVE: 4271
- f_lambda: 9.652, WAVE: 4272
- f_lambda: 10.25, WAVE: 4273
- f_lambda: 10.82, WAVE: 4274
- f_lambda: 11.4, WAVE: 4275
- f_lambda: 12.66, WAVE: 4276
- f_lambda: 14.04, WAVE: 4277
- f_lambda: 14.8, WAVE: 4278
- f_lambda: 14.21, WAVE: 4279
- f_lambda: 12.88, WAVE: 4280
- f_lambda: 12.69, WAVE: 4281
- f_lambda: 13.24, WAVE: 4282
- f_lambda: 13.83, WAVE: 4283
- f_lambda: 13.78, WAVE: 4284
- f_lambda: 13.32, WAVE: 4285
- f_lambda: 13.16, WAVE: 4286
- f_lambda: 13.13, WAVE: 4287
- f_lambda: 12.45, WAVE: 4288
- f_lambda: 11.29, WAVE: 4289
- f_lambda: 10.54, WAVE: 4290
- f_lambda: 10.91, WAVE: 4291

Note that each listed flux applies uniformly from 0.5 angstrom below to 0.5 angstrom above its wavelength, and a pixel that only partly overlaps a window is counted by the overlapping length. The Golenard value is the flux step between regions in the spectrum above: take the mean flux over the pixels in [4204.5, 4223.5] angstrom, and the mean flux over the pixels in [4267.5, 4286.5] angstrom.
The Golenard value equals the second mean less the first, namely -2.2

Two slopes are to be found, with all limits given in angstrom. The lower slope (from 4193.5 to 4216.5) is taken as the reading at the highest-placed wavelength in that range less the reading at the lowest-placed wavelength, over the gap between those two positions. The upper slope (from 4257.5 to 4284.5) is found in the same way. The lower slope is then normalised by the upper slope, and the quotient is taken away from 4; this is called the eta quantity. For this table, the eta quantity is 2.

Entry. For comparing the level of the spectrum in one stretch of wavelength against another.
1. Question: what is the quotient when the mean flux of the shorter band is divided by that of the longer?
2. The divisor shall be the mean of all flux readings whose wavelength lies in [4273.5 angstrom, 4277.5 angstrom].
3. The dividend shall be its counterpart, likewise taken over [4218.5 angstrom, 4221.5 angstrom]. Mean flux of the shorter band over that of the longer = 1.20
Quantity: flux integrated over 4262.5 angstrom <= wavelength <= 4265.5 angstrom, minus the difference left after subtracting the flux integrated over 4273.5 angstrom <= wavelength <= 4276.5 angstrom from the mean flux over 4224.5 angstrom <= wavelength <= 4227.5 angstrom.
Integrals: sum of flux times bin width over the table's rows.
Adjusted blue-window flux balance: 68.9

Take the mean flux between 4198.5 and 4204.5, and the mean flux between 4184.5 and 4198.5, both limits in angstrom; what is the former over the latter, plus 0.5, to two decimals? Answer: 1.45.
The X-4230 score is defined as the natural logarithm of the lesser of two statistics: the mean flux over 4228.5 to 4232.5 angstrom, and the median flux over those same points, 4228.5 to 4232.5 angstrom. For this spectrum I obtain 2.66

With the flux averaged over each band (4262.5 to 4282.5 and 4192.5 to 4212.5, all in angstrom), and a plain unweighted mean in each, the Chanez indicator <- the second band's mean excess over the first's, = 1.2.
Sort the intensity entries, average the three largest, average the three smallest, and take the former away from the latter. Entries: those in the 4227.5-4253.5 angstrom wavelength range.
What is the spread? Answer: -4.1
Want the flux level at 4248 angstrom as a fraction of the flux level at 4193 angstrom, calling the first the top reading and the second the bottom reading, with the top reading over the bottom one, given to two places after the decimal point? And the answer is 0.93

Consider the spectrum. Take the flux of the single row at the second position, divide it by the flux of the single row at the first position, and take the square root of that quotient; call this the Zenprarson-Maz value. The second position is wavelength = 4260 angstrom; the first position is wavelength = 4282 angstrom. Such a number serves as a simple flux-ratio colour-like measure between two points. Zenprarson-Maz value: 0.93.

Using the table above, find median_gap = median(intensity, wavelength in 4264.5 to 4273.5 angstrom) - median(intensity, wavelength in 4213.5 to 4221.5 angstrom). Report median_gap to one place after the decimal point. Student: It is -1.0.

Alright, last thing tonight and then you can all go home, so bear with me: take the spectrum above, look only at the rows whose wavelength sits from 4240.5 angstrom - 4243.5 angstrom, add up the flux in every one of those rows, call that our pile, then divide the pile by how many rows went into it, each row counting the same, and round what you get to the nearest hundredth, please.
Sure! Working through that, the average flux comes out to 14.09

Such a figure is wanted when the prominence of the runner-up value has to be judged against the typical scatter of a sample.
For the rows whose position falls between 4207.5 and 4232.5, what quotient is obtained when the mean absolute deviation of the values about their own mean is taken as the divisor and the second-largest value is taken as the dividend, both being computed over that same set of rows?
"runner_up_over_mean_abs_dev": 10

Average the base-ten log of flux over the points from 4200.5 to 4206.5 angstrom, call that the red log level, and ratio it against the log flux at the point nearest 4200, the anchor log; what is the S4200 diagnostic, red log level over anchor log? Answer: 1.06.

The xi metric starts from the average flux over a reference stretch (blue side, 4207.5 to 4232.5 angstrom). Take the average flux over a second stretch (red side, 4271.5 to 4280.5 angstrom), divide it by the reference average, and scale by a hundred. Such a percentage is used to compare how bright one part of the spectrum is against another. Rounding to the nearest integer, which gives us 90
